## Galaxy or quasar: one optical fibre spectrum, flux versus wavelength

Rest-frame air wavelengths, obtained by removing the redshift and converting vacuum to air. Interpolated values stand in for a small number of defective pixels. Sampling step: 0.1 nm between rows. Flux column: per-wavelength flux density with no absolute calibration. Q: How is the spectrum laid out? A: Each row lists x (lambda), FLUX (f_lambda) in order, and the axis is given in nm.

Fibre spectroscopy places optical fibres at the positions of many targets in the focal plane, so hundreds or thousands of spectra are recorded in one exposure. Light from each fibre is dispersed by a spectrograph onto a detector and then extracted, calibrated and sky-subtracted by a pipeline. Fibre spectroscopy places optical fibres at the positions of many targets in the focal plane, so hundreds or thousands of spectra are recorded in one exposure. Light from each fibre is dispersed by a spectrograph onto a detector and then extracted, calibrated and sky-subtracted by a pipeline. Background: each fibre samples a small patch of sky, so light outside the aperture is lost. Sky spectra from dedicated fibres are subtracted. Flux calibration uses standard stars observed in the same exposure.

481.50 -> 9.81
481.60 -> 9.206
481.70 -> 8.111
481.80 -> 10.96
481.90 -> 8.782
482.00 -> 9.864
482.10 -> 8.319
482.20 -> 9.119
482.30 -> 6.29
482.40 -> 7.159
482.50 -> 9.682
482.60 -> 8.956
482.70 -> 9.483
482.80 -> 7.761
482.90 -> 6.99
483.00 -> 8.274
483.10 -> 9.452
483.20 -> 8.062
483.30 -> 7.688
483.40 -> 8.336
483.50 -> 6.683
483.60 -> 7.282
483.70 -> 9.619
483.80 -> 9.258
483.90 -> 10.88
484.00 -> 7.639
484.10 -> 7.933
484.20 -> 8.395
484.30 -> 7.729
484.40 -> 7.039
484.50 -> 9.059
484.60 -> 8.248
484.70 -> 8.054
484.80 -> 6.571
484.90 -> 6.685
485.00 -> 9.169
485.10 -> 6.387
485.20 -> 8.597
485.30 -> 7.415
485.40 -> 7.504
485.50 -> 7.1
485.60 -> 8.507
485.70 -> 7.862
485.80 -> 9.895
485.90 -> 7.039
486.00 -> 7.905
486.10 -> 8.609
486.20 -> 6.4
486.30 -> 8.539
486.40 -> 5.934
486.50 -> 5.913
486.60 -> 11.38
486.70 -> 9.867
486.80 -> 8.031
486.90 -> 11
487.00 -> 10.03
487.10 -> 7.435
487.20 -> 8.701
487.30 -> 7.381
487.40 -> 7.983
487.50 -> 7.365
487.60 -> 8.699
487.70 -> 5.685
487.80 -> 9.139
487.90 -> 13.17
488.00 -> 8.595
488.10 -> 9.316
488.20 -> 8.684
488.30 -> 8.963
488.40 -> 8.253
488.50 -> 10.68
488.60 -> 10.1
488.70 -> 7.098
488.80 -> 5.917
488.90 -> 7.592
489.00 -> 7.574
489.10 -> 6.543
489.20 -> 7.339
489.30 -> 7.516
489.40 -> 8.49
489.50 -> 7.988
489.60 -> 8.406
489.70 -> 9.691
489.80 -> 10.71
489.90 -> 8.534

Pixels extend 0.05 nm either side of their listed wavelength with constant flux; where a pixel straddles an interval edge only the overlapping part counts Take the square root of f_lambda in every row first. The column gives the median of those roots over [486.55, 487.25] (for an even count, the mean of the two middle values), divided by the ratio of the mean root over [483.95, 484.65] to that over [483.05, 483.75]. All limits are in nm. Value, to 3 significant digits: 3.17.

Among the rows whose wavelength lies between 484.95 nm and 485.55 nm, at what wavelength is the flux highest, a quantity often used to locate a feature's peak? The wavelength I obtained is 485.00 nm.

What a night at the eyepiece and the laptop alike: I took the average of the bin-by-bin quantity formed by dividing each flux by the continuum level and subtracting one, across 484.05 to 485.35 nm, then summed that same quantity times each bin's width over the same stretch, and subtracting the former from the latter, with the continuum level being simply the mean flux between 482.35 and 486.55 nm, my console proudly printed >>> -0.008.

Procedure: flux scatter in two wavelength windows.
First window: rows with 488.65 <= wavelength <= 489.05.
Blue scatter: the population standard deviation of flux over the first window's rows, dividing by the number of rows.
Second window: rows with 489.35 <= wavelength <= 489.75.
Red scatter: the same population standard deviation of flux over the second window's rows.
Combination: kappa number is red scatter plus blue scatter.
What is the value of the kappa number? 1.31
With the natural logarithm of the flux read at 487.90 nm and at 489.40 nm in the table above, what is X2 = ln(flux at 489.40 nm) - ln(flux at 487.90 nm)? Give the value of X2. -0.44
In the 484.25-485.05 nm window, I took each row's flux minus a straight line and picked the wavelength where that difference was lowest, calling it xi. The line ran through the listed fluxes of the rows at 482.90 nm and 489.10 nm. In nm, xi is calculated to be 484.80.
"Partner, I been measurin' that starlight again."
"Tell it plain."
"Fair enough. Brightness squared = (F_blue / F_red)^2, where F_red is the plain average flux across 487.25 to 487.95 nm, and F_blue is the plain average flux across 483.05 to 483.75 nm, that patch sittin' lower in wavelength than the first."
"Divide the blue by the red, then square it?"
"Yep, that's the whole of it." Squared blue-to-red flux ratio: 0.92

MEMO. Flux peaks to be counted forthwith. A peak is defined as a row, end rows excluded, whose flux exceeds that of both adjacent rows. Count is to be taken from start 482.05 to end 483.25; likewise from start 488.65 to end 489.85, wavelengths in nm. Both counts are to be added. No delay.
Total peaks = 6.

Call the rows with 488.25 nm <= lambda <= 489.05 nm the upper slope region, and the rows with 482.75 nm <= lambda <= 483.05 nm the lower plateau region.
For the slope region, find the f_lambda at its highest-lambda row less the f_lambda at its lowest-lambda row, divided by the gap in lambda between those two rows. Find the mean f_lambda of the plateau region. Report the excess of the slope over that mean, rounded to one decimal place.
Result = -9.7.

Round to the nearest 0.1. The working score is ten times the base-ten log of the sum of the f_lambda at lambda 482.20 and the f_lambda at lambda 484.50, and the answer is 12.6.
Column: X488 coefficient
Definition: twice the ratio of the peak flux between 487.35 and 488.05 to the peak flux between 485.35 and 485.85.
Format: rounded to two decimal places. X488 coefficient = 2.66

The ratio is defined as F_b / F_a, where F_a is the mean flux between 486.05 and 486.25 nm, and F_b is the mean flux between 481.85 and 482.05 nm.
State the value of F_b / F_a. 1.24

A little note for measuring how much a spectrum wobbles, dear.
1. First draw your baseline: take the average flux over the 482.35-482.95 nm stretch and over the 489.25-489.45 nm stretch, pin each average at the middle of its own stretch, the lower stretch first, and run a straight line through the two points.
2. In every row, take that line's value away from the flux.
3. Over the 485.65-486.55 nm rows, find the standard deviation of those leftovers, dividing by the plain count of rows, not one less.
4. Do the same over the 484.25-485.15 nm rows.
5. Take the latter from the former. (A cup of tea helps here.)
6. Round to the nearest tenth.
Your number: 0.3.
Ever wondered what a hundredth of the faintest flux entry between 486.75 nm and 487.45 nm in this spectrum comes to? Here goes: 0.074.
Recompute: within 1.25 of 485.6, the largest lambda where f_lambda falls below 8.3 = 486.80 nm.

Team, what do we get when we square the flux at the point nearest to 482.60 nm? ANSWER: 80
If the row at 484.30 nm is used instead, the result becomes 60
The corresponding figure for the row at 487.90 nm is 173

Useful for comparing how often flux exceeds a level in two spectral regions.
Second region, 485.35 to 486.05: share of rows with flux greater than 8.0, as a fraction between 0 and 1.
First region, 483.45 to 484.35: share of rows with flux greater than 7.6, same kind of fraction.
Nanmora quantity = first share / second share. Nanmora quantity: 2.7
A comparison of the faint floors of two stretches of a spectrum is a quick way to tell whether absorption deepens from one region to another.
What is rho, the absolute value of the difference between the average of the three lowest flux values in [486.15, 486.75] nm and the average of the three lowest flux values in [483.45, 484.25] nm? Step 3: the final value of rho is 1.1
